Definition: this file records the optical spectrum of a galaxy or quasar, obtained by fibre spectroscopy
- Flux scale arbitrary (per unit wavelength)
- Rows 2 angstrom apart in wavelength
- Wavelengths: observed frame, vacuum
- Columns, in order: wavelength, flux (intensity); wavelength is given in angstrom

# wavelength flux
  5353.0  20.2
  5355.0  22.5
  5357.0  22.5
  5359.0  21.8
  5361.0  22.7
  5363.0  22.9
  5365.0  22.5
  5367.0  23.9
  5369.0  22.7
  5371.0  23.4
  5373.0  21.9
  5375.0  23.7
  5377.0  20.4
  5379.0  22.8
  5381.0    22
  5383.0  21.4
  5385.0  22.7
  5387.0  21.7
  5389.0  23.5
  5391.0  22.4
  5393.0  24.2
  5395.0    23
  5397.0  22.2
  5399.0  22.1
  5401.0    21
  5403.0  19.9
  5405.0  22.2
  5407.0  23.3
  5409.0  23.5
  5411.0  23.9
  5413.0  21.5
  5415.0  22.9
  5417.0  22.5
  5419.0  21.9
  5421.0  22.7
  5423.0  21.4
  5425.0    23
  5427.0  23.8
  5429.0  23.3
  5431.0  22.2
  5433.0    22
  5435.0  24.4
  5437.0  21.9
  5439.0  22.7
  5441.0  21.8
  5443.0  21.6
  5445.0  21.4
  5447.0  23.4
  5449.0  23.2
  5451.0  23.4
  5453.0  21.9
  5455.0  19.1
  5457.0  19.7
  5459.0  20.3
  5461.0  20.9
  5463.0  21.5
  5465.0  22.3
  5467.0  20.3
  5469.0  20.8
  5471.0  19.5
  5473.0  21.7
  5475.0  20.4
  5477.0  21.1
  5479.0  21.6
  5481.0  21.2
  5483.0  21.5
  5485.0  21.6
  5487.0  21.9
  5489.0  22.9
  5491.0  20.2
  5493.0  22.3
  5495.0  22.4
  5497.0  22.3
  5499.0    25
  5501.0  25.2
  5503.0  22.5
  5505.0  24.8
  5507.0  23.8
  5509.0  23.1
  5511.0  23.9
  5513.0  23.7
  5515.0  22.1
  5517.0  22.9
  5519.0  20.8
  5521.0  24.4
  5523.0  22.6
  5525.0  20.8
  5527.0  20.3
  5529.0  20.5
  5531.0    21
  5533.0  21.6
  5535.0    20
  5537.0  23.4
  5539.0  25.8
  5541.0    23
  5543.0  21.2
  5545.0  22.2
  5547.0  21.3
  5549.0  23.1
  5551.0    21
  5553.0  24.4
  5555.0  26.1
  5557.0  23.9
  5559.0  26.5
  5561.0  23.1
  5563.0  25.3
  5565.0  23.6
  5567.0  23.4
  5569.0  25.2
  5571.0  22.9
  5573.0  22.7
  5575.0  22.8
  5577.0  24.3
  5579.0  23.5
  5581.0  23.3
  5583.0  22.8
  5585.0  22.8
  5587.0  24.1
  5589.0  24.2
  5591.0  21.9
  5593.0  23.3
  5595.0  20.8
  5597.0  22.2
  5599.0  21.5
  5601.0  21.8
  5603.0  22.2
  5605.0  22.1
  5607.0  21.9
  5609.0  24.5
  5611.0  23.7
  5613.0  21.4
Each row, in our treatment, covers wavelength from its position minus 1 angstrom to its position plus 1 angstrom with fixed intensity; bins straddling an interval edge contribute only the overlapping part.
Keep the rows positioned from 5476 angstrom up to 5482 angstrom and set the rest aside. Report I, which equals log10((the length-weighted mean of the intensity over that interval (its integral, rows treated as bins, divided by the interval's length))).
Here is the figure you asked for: 1.33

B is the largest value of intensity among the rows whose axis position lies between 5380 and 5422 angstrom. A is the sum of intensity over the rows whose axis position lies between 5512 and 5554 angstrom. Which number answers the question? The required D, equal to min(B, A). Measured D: 24.2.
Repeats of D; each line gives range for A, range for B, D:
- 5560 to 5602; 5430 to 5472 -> 24.4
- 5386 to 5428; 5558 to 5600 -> 26.5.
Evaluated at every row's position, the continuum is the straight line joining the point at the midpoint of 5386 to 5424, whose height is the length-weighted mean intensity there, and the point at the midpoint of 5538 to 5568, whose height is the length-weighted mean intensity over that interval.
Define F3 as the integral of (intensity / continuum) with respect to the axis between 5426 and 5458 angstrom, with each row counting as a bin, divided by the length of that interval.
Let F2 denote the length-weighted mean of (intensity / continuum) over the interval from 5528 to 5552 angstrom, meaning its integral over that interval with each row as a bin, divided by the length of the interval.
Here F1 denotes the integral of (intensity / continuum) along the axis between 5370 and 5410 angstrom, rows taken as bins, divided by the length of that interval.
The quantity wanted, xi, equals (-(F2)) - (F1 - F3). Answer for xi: -0.96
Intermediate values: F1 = 1.00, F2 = 0.94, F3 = 0.98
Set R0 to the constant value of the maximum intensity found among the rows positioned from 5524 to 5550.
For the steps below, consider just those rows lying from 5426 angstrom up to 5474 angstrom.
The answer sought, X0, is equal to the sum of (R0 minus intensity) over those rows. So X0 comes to 96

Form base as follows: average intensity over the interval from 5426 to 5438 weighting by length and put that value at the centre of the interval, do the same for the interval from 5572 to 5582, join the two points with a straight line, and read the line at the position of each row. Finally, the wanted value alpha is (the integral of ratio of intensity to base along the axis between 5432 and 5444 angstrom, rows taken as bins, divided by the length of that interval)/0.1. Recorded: 9.8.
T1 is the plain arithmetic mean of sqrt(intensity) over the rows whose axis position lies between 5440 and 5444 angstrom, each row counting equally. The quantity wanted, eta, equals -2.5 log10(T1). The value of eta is -1.67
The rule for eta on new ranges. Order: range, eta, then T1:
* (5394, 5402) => -1.68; 4.70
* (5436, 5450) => -1.68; 4.72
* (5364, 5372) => -1.71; 4.81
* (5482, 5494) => -1.67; 4.66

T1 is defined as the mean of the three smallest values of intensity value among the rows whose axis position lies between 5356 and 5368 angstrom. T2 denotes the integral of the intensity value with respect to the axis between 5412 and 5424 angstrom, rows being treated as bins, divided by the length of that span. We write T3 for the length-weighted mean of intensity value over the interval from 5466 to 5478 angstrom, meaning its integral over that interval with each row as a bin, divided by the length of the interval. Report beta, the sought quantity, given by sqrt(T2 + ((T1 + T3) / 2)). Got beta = 6.60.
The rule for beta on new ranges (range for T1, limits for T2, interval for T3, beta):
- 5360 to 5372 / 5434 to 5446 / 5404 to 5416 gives 6.71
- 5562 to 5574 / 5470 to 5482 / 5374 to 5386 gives 6.60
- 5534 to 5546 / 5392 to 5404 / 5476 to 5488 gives 6.59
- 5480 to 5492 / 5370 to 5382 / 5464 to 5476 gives 6.58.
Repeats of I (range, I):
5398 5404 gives 1.32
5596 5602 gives 1.34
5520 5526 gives 1.35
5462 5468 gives 1.33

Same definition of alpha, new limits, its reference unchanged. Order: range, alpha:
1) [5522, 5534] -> 9.1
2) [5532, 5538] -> 9.3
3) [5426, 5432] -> 10.1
